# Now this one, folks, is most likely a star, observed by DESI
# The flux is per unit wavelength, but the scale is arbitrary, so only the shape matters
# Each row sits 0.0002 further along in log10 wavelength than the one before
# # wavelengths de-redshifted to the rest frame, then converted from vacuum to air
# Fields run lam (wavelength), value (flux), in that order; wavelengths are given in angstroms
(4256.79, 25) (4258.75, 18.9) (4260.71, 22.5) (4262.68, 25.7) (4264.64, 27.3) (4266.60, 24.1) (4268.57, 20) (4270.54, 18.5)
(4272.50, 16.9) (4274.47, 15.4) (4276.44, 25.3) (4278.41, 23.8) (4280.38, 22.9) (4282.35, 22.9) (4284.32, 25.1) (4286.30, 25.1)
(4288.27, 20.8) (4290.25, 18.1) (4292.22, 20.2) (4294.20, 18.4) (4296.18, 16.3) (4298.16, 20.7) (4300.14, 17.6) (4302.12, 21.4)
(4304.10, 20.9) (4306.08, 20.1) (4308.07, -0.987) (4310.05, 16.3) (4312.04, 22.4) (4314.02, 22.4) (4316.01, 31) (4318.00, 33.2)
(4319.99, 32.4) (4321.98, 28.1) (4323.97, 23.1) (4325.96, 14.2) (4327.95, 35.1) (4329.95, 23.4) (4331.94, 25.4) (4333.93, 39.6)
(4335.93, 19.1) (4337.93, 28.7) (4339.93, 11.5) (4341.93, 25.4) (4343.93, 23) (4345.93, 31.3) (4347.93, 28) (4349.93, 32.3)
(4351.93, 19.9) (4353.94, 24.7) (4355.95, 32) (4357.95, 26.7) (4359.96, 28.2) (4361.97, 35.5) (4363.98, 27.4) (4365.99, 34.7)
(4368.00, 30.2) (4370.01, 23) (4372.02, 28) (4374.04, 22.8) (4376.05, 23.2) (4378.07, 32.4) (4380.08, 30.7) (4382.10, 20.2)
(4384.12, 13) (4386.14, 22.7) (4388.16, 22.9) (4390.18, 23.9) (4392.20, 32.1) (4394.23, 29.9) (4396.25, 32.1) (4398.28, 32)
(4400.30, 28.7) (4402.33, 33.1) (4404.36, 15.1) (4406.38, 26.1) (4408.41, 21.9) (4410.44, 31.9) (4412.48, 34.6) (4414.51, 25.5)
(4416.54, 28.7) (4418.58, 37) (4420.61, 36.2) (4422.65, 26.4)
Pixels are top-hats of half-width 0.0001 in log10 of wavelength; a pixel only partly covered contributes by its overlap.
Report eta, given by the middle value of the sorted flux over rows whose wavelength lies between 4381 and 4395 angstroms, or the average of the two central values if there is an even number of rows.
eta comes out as 22.9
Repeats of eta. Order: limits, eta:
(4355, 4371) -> 29.2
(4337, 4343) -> 25.4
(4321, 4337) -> 24.4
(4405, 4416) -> 26.1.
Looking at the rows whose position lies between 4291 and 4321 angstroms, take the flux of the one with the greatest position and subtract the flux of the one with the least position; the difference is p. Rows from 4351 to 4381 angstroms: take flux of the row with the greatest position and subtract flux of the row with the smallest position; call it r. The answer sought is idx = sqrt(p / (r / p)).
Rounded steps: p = 12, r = 11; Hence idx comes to 3.7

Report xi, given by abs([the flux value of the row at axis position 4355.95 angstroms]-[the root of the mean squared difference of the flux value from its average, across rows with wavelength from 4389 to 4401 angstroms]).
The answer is 29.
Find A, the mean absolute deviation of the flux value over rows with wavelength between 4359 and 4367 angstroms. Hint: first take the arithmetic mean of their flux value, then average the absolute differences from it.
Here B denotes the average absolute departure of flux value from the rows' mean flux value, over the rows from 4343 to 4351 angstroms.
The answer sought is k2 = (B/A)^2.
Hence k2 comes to 0.74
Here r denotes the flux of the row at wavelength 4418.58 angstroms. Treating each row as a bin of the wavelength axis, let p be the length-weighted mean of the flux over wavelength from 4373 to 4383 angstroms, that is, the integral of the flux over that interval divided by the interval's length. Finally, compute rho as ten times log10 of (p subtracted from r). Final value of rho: 10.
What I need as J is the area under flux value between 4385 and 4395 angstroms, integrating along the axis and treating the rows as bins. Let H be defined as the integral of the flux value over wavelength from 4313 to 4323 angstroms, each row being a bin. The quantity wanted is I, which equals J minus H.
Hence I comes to -34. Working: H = 294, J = 260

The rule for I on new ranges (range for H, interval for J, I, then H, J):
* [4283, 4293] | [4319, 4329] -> 46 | 219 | 266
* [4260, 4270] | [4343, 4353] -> 32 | 237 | 269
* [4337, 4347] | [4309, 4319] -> 9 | 240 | 249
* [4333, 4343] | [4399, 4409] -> 6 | 247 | 253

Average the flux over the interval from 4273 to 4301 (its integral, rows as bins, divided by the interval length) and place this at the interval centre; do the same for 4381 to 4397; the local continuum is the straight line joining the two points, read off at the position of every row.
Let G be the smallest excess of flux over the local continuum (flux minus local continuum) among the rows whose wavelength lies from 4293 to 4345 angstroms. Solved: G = -22.6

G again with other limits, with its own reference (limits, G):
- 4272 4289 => -5.0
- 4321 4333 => -8.0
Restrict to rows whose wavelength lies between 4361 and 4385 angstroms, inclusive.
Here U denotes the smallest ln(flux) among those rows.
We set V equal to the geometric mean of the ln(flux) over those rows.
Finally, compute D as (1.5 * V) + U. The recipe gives 7.4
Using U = 2.6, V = 3.24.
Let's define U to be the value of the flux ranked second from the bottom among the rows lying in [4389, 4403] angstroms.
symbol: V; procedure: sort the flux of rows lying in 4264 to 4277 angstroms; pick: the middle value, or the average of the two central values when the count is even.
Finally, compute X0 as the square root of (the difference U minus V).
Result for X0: 2.9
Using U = 28.7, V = 20.0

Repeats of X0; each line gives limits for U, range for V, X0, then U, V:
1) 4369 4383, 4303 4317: 1.4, 22.8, 20.9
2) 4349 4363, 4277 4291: 1.3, 24.7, 22.9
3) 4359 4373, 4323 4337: 2.0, 27.4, 23.4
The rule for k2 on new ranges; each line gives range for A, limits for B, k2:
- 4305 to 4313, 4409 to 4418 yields 0.16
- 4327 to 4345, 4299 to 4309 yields 1.32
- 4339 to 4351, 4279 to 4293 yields 0.16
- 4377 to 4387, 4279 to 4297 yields 0.17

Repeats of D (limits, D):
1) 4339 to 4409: 7.3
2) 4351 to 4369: 8.0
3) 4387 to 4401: 8.2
